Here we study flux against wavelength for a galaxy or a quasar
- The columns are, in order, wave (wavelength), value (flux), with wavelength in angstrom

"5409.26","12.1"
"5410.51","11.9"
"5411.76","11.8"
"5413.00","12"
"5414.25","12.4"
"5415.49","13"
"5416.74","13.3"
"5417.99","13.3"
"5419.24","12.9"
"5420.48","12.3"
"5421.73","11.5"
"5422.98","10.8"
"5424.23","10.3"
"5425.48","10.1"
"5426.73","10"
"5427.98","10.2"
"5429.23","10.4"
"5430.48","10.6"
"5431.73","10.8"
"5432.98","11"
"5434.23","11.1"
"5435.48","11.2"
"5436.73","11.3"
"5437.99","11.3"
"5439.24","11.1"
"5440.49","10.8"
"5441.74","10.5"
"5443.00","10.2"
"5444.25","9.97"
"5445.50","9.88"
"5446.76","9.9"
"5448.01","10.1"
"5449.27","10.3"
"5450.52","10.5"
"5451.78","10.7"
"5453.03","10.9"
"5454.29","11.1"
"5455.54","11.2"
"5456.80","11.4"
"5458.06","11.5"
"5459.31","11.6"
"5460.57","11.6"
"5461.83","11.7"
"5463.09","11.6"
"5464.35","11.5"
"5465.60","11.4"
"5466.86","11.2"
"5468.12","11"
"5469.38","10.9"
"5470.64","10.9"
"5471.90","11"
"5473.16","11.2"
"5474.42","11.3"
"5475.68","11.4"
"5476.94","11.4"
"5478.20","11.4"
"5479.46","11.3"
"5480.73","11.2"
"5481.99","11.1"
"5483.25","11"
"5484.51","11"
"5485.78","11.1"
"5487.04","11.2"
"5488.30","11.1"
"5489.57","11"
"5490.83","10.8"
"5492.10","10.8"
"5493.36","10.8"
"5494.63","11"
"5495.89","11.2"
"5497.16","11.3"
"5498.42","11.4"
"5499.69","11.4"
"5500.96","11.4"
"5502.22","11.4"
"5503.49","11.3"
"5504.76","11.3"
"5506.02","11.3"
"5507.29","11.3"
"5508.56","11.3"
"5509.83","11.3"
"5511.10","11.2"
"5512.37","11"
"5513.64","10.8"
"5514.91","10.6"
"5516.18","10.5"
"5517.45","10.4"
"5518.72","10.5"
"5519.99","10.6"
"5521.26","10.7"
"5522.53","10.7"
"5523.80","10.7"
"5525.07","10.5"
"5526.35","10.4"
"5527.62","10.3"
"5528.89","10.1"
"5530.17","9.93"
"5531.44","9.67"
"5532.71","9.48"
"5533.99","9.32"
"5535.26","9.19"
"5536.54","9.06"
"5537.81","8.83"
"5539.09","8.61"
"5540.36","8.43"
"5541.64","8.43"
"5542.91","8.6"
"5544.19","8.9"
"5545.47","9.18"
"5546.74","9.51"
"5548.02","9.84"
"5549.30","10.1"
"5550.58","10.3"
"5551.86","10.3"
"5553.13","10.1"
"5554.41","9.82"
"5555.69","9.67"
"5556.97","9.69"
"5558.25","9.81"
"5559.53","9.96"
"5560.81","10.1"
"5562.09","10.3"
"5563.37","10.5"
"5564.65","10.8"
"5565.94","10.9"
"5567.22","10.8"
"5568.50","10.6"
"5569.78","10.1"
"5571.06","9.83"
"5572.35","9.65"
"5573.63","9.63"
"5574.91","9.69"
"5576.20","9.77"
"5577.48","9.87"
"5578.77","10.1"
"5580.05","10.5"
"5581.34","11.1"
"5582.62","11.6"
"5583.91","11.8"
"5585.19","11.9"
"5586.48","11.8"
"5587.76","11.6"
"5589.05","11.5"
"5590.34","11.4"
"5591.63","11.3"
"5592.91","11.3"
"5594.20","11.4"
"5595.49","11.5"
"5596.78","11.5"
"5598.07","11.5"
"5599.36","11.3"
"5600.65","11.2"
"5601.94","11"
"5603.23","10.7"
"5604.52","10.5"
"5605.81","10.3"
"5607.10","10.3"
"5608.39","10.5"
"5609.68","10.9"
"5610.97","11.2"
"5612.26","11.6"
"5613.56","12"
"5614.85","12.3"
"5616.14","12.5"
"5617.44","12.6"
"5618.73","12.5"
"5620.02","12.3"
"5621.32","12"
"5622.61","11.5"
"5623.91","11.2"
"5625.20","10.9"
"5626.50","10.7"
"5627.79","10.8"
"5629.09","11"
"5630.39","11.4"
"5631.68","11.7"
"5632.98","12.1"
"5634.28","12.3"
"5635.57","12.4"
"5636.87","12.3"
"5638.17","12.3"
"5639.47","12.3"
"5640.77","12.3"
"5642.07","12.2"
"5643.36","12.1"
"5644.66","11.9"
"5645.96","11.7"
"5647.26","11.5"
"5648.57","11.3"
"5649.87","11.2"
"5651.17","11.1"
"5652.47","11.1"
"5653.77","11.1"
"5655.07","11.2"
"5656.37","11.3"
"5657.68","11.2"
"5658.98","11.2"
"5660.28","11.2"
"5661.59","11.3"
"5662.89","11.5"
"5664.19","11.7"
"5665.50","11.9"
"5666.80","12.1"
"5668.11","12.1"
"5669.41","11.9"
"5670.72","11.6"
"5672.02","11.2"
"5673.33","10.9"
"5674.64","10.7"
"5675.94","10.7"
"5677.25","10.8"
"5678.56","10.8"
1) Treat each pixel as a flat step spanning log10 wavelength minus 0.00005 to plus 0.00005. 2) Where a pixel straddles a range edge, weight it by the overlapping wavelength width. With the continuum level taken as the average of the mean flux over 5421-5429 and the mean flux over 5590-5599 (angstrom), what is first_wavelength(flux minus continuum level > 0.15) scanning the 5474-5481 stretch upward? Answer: 5474.42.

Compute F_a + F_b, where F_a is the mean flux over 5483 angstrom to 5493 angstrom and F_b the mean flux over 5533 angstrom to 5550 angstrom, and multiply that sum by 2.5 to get 50.2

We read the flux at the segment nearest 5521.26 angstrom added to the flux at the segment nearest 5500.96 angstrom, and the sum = 22.1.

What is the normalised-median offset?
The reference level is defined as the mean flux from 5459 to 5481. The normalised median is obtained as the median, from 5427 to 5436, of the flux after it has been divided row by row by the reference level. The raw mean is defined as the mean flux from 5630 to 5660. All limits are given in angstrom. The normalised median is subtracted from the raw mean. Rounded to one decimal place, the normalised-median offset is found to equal 10.7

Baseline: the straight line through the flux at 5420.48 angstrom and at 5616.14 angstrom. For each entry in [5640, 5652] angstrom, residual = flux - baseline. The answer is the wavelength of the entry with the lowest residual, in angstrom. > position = 5651.17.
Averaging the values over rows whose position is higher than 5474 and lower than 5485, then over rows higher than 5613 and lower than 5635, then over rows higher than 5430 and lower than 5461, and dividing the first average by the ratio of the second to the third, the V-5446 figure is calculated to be 10.3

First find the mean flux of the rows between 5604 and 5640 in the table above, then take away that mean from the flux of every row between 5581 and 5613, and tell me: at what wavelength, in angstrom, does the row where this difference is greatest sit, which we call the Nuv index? 5585.19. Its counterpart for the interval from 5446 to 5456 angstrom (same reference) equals 5455.54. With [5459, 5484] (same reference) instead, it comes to 5461.83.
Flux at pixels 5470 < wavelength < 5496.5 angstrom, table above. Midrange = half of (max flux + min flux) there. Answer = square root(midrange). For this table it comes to 3.33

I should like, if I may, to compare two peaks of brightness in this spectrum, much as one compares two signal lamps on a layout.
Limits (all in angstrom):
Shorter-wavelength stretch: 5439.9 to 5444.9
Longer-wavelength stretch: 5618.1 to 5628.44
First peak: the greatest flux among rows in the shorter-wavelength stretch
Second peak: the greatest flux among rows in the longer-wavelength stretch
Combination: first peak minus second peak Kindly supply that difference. -1.7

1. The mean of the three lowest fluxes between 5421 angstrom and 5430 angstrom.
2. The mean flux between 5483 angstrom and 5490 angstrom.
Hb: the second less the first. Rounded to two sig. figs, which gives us 0.97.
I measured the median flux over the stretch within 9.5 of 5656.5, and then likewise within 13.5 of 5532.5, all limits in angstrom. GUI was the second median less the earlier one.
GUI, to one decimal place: -1.7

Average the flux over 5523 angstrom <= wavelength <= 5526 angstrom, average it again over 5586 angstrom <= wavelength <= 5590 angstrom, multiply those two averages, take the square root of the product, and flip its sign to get -11.1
